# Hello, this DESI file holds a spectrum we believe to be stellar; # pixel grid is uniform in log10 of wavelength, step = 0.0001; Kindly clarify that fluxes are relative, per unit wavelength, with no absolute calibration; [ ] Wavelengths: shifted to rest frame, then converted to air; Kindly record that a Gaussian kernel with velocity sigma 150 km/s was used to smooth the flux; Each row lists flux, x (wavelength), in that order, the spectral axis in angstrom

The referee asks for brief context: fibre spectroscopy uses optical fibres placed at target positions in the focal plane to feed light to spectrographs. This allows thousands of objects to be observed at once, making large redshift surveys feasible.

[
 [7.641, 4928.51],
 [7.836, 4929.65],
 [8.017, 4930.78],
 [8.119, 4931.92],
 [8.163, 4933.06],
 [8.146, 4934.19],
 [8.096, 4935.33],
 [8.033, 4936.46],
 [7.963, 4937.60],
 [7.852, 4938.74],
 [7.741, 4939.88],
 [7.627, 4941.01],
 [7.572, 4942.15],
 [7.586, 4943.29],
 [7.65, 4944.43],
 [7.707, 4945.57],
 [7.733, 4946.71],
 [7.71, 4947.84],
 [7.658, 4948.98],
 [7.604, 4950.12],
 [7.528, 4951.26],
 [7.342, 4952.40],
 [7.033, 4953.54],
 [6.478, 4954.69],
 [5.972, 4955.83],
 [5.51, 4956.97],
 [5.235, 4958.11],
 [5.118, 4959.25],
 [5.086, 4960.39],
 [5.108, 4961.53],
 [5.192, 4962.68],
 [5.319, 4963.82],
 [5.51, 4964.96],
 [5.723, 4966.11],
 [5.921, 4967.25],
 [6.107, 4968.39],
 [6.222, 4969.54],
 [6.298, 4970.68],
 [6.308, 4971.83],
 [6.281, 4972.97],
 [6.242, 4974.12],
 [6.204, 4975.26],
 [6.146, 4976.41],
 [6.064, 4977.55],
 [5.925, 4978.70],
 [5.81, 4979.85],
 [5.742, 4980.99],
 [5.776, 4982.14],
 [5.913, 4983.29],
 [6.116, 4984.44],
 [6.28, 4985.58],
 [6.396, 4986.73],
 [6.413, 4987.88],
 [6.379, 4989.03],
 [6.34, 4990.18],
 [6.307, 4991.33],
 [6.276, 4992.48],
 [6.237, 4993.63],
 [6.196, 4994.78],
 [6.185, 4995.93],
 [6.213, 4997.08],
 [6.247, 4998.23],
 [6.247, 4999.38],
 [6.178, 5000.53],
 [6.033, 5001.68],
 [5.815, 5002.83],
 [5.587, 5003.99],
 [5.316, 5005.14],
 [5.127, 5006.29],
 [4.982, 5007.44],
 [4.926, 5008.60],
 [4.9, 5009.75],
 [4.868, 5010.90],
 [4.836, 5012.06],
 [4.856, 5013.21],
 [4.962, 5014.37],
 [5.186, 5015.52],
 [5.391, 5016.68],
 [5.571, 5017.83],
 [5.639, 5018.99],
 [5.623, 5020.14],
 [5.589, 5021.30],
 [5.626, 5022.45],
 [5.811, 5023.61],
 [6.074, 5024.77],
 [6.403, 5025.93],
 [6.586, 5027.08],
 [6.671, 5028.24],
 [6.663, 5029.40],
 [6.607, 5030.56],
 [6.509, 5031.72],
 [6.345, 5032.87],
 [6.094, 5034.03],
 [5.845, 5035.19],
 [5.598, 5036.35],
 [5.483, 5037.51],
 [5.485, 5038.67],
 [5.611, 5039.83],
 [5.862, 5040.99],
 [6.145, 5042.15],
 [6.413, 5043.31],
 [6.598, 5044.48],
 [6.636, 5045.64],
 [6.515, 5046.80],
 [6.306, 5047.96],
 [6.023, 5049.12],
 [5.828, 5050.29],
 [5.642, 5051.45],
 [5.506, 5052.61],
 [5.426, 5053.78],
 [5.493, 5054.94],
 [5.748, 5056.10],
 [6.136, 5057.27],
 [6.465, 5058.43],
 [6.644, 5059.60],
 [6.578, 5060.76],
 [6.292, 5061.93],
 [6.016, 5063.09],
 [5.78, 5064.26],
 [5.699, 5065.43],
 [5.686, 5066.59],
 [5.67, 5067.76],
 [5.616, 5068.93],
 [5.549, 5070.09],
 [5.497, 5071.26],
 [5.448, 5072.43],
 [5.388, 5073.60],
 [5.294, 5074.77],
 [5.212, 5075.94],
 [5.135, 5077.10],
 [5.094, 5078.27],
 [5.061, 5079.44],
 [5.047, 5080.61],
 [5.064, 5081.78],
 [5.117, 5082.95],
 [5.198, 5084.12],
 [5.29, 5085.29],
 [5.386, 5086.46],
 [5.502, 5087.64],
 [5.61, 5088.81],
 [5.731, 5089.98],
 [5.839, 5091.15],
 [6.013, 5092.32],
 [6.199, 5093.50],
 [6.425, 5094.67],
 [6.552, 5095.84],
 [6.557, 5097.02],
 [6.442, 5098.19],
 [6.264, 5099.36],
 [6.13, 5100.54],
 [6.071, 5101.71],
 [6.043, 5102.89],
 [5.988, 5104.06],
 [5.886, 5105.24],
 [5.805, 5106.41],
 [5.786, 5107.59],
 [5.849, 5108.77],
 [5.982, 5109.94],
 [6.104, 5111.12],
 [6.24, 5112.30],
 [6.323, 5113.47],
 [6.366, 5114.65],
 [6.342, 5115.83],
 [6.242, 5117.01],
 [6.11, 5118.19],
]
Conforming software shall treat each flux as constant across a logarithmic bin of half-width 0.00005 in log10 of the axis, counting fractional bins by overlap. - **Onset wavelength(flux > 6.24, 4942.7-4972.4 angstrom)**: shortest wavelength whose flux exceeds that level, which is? 4943.29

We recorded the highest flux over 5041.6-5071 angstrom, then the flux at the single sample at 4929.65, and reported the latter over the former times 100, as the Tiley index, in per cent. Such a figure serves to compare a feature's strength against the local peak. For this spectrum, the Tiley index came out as 118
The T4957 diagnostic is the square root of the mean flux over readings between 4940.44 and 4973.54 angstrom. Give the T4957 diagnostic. 2.55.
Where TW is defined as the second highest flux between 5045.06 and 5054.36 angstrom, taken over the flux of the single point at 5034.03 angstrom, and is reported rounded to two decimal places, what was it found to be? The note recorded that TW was 1.07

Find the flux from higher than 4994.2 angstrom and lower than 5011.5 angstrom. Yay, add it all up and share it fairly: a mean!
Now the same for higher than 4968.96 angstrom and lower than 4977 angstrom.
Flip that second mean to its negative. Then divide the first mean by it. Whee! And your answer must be -0.91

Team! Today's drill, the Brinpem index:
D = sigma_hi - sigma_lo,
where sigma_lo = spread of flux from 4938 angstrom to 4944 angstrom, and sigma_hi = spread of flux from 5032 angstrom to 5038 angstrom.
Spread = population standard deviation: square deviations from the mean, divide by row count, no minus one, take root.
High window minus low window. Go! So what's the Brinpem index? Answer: 0.21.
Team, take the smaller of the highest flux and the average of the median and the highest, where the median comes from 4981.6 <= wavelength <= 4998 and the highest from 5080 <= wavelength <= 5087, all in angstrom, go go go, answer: 5.4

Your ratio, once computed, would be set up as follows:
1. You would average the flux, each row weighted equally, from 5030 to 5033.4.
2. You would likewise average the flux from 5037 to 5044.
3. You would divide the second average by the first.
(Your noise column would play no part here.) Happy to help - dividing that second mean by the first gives 0.899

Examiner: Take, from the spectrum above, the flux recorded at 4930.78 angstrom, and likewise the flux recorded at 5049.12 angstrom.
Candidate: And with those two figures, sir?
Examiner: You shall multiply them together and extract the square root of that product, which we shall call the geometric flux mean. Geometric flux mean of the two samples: 6.9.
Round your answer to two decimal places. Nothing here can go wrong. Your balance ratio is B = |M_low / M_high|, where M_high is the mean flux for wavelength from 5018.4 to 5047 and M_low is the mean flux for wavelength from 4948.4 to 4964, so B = 1.01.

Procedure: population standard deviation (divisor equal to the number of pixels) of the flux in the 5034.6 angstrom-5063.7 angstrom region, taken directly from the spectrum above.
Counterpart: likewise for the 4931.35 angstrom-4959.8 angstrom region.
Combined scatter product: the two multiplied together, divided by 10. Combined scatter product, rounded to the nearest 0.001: 0.037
